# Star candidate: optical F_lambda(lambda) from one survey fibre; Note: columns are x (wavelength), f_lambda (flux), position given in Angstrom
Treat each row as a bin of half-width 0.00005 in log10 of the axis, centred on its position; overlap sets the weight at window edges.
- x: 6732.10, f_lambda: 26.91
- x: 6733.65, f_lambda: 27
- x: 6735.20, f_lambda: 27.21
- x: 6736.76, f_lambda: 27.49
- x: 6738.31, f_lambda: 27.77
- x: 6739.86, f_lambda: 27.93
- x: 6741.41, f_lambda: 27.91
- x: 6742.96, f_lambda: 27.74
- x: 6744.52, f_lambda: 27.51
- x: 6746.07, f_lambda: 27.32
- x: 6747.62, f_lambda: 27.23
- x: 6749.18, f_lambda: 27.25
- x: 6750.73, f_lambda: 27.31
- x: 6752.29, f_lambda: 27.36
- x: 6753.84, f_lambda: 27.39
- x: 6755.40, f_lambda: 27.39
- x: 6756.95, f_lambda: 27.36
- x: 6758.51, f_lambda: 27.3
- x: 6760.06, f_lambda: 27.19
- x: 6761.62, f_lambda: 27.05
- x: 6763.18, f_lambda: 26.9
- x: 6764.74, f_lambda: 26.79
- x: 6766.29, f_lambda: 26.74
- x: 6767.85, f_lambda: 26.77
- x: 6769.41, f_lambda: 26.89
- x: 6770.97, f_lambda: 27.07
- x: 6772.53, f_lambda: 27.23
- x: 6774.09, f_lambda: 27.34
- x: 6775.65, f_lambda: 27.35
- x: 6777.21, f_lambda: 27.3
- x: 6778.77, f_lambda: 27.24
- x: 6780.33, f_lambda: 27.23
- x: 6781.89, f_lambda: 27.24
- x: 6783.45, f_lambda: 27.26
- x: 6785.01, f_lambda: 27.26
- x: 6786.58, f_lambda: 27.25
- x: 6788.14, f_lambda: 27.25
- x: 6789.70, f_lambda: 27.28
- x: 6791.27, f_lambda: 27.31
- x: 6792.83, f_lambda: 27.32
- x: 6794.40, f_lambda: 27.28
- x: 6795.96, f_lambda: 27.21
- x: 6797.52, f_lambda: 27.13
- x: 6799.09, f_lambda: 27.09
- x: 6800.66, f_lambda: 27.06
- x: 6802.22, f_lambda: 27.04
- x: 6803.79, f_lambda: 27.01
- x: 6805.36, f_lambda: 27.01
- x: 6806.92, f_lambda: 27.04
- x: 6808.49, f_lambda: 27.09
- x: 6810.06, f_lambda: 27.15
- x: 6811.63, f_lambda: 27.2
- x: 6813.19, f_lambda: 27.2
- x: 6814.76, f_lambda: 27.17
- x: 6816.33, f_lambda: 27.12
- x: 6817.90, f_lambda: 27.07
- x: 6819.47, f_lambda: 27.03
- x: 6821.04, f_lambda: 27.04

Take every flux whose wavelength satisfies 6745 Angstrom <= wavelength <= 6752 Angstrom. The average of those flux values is 27.3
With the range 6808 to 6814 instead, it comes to 27.2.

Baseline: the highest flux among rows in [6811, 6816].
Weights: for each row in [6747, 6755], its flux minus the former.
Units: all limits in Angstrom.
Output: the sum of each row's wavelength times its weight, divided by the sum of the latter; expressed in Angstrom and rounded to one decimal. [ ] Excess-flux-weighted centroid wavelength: 6752.0 Angstrom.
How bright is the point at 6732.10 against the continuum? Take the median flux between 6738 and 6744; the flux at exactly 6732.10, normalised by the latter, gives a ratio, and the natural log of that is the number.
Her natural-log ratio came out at -0.034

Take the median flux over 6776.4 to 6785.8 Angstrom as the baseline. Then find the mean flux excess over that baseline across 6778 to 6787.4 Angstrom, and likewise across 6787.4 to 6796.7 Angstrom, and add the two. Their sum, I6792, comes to 0.0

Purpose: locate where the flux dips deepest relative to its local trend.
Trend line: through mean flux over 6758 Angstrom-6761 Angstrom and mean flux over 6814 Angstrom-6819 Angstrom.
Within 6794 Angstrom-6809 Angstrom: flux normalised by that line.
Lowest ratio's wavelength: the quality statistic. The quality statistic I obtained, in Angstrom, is 6803.79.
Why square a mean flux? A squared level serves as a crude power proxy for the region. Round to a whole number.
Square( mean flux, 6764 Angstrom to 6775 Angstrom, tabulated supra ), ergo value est 728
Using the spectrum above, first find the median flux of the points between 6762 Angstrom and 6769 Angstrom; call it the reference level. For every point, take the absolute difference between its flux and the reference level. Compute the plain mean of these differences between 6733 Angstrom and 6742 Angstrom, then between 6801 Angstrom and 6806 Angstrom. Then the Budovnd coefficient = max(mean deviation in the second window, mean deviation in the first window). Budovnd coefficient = 0.77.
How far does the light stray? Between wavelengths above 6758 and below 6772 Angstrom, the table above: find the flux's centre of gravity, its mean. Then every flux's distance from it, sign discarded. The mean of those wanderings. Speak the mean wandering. 0.17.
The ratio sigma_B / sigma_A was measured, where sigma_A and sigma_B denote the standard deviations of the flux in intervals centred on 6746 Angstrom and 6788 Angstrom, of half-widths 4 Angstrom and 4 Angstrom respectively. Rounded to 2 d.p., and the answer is 0.12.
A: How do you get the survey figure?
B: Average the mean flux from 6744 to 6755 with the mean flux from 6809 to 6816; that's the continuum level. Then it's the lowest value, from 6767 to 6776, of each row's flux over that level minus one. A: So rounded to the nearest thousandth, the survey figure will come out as -0.018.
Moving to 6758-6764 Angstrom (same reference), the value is -0.013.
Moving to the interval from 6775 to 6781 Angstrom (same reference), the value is -0.001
